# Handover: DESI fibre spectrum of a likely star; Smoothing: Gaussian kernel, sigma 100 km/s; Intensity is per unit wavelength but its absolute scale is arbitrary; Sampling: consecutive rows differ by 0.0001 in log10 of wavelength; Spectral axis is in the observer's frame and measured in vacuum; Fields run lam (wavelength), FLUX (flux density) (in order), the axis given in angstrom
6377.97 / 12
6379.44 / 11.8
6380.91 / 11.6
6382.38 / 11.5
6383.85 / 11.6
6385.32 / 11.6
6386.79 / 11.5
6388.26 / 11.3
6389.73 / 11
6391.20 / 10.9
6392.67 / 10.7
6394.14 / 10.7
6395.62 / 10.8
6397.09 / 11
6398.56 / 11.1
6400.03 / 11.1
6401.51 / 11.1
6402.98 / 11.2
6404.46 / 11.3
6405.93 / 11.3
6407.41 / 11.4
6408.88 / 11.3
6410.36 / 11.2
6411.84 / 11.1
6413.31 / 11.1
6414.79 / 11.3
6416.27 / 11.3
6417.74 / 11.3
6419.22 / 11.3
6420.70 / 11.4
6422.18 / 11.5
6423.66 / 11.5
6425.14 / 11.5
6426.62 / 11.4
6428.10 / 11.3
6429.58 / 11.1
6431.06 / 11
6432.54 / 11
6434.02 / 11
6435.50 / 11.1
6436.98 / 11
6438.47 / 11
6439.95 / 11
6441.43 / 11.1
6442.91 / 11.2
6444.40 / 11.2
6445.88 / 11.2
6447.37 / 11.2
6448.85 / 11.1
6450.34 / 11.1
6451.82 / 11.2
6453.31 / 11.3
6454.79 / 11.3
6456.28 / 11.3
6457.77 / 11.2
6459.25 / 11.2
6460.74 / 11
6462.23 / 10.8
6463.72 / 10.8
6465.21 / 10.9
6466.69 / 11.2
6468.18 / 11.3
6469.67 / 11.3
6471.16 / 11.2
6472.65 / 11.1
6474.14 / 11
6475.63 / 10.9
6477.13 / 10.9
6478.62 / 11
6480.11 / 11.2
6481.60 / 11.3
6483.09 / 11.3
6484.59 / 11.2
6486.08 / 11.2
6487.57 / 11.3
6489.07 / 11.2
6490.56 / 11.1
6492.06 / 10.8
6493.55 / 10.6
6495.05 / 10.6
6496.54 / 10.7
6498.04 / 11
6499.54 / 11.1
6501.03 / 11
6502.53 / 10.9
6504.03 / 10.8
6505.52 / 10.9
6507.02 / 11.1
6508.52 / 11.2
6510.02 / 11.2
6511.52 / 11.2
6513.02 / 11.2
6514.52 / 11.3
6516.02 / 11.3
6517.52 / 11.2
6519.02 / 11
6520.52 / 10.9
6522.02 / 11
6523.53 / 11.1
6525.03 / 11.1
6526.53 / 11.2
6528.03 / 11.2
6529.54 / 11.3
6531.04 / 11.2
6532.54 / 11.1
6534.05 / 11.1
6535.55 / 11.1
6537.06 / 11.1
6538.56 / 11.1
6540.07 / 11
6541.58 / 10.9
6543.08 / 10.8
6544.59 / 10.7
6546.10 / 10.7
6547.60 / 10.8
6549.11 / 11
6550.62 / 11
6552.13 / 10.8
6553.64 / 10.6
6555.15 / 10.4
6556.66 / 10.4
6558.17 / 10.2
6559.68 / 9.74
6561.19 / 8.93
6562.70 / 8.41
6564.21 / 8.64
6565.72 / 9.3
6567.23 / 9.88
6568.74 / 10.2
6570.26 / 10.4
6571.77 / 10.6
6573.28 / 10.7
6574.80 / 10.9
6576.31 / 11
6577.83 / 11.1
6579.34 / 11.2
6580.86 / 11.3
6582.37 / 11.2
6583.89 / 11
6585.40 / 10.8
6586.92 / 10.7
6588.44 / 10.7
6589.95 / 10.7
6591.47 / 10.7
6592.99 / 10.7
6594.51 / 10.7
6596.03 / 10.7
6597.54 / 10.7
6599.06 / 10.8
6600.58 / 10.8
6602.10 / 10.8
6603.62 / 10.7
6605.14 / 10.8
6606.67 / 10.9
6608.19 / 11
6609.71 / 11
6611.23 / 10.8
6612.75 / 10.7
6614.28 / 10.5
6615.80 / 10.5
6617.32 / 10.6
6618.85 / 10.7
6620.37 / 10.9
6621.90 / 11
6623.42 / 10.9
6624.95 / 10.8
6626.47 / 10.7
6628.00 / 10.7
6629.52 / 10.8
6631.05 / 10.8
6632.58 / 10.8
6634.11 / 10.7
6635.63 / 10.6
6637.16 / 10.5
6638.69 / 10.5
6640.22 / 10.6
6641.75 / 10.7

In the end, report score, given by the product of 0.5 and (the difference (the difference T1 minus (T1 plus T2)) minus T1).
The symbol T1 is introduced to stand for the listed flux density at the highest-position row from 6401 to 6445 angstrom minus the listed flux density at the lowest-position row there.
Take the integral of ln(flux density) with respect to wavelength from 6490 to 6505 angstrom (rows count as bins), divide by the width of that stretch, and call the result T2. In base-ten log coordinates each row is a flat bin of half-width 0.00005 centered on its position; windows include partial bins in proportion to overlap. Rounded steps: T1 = 0.10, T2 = 2.39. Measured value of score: -1.24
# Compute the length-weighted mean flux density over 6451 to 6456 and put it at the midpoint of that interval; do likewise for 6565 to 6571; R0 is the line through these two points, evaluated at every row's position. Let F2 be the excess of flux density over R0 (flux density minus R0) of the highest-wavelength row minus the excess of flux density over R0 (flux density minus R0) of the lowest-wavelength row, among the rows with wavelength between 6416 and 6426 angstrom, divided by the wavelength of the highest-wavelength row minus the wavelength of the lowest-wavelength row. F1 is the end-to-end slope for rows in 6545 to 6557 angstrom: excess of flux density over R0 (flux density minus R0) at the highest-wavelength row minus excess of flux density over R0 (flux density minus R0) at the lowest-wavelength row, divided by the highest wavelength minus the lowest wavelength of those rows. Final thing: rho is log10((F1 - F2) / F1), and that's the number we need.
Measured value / 0.48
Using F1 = -0.02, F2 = 0.034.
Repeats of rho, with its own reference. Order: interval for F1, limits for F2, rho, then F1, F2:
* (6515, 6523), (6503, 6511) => 0.48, -0.04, 0.078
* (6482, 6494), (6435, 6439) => -0.22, -0.06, -0.022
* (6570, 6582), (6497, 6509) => -0.17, 0.10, 0.031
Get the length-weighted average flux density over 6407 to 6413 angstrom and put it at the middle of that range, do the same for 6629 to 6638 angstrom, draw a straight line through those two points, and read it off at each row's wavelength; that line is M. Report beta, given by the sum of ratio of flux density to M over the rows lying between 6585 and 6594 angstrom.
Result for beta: 6.0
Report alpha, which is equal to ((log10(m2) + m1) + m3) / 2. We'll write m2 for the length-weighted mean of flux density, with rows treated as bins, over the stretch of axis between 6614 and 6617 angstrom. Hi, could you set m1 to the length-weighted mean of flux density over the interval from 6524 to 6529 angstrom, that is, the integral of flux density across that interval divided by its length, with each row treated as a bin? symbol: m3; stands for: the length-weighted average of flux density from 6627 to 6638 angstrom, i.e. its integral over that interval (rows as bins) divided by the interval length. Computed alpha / 11.4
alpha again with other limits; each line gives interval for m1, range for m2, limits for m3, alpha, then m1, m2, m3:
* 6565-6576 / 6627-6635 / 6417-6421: 11.3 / 10.3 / 10.8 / 11.3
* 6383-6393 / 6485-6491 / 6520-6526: 11.7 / 11.3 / 11.2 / 11.0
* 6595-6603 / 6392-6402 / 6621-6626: 11.3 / 10.8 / 10.9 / 10.9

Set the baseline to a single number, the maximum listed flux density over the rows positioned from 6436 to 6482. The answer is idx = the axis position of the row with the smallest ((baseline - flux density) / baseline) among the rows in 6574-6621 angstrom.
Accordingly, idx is 6580.86 angstrom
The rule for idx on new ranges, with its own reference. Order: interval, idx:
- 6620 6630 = 6621.90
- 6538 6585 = 6580.86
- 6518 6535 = 6529.54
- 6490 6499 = 6490.56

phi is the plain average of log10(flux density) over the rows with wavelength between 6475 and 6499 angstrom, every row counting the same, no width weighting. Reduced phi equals 1.04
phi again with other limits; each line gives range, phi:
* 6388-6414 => 1.04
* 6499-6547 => 1.04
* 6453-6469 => 1.05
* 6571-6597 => 1.04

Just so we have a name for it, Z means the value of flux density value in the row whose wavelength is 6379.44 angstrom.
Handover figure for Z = 11.8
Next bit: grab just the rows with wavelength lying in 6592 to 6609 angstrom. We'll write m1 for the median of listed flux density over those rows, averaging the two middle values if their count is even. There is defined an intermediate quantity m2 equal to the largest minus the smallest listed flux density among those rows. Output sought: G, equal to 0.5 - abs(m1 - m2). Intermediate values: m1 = 10.8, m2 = 0.3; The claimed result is -10.0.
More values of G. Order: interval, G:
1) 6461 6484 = -10.1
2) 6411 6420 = -10.6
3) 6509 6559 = -9.5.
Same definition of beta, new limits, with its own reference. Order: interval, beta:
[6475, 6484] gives 6.0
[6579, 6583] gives 3.1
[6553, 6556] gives 1.9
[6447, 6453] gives 4.0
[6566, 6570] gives 1.9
